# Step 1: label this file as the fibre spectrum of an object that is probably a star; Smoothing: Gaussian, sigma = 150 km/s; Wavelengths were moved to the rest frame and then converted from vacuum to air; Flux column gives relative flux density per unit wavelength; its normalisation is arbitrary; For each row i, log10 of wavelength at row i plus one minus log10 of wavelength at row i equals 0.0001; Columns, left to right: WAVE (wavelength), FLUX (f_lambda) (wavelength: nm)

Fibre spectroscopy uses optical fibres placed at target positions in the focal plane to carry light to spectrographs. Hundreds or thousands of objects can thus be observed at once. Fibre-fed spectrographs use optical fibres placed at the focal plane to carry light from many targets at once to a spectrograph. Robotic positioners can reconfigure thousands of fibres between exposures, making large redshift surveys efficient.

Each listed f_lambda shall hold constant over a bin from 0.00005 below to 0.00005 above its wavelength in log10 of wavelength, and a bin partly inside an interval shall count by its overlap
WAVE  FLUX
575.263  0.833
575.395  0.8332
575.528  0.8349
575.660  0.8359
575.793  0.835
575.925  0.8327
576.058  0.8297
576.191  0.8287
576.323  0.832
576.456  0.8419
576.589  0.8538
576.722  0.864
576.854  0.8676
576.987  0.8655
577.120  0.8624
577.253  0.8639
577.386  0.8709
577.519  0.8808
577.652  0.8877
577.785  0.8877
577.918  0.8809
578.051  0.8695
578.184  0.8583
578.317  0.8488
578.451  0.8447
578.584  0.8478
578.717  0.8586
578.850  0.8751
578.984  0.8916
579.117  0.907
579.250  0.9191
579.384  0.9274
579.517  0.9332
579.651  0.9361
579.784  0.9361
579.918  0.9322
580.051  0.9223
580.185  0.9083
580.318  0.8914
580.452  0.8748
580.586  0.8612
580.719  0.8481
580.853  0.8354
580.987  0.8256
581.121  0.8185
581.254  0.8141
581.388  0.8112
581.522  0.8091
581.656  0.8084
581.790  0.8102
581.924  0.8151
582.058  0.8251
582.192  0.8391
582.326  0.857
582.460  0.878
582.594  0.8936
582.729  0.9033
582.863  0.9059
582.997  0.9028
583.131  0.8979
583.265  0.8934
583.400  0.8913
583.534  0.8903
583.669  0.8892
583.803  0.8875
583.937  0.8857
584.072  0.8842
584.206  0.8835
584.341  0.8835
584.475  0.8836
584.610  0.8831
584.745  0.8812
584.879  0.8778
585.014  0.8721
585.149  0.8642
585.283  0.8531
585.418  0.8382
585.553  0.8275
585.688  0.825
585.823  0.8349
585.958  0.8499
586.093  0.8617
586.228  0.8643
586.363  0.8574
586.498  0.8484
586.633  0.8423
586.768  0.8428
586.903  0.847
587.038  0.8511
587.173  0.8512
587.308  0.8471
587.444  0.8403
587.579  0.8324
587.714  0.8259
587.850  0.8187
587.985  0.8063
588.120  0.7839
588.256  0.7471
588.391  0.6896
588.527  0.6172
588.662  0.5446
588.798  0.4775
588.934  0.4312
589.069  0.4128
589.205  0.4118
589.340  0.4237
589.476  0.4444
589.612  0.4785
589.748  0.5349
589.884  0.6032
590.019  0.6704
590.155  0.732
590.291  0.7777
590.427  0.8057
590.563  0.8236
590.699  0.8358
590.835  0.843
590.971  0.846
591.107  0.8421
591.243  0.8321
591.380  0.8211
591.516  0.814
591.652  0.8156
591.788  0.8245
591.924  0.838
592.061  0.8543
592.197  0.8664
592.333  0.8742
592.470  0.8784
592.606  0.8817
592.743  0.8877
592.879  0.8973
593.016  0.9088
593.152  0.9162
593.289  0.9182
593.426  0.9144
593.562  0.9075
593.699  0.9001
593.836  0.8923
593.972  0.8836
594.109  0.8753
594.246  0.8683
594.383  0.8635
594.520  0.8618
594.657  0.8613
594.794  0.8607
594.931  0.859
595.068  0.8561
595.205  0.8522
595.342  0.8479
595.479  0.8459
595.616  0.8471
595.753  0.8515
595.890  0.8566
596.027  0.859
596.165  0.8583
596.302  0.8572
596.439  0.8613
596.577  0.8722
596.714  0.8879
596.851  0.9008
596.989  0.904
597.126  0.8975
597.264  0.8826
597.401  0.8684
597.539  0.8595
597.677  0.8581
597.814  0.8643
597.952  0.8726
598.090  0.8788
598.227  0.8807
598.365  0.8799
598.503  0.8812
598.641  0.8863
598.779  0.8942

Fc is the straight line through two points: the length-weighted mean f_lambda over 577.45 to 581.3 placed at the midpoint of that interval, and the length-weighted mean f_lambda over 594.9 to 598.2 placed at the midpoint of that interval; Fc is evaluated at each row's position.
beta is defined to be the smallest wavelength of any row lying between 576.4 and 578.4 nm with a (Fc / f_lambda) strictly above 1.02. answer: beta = 576.456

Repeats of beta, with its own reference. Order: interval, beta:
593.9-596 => 595.342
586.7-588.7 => 586.768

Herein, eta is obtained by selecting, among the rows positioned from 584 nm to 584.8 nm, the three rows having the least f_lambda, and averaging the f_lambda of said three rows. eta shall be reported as 0.883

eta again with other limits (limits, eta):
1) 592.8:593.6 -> 0.905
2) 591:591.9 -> 0.817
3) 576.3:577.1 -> 0.843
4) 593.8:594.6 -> 0.865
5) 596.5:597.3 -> 0.881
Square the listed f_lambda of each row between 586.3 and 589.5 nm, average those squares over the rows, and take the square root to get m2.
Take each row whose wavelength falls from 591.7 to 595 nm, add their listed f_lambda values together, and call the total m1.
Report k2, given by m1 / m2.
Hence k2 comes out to 29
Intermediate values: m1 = 21.1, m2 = 0.73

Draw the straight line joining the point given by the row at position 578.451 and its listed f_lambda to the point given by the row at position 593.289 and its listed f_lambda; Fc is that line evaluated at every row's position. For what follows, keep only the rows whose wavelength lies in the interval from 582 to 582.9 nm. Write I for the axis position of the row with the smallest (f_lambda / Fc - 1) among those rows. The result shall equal 582.058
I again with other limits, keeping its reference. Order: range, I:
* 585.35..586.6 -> 585.688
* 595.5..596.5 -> 595.616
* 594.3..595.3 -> 595.205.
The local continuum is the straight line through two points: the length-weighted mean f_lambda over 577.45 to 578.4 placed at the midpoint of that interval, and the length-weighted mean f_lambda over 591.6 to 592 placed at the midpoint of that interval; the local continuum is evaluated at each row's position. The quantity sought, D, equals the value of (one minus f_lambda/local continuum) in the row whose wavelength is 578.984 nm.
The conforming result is -0.03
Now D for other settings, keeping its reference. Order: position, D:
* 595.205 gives -0.05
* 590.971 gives -0.02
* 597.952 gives -0.08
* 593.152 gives -0.11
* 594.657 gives -0.05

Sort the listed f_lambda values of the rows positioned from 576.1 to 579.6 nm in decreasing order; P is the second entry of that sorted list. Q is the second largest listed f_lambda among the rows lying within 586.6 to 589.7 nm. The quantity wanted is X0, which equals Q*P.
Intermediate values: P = 0.9274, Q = 0.8511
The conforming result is 0.79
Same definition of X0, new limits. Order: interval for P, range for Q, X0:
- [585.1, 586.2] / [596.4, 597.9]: 0.78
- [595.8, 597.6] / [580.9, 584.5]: 0.81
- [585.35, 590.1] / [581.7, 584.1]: 0.78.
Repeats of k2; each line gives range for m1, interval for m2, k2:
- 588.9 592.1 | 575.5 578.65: 20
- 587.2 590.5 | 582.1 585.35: 18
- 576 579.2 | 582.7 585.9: 24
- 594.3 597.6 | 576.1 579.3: 24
